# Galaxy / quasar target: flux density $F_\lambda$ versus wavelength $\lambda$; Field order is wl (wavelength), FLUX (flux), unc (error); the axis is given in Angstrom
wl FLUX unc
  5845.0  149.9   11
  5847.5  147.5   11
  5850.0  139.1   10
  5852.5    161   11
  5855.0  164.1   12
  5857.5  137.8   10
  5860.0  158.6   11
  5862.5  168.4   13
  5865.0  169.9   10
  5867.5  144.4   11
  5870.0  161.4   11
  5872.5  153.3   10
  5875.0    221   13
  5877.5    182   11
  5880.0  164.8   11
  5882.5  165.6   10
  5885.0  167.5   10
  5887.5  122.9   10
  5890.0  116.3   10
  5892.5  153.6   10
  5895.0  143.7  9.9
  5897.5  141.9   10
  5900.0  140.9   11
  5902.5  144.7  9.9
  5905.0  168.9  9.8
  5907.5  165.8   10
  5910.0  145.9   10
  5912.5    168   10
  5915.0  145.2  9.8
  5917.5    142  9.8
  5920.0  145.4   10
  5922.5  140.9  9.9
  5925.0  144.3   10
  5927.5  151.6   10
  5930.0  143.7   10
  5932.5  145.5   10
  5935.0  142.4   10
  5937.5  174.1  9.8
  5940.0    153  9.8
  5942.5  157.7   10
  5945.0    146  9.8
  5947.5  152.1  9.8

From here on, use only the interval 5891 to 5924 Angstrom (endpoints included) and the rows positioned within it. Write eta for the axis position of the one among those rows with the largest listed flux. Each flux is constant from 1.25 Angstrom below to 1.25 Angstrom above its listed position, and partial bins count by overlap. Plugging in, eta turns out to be 5905.0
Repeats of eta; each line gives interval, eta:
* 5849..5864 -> 5862.5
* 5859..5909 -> 5875.0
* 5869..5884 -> 5875.0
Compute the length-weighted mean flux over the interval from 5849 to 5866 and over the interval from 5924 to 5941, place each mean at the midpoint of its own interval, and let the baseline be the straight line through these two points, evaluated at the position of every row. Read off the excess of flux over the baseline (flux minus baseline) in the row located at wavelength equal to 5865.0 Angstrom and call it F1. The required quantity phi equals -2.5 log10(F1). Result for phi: -2.8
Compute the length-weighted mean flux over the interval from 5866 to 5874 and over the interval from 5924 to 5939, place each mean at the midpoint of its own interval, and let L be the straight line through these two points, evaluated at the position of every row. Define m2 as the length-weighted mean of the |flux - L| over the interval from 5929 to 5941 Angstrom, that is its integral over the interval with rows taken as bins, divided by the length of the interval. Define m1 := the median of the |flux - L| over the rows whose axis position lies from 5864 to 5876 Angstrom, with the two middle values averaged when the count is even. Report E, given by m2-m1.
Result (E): -1.9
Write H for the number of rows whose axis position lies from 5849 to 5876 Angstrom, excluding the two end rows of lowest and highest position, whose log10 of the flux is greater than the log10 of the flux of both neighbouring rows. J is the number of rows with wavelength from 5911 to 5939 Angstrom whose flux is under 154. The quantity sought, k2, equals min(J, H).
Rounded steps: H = 3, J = 9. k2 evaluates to 3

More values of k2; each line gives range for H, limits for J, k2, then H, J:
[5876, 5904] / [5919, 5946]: 2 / 2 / 9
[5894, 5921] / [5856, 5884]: 2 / 2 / 3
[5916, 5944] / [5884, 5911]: 4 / 4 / 8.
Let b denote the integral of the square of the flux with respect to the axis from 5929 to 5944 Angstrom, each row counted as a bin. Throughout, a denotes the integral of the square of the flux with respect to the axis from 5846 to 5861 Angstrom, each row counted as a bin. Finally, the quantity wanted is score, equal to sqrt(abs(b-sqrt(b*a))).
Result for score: 61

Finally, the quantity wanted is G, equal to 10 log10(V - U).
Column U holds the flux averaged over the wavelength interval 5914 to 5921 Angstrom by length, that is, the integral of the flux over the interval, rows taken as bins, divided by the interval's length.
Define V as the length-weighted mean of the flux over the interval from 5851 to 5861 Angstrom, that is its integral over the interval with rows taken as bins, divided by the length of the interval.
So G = 10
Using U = 144.1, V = 155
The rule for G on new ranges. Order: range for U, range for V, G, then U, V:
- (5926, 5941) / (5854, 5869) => 7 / 151.6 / 157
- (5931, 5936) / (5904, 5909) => 13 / 144.0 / 166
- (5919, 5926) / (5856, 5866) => 12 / 143.4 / 159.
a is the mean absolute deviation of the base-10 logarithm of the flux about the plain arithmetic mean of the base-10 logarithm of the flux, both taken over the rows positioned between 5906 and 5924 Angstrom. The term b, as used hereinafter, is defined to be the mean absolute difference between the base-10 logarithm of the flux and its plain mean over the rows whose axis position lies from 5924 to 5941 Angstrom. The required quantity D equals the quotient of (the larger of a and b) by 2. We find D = 0.0132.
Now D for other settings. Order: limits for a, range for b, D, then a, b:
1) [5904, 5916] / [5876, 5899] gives 0.0260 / 0.029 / 0.0519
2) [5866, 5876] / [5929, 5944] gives 0.0300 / 0.060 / 0.0249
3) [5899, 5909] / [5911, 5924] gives 0.0172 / 0.034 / 0.0220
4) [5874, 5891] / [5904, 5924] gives 0.0358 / 0.072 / 0.0310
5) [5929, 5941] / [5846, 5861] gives 0.0142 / 0.026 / 0.0285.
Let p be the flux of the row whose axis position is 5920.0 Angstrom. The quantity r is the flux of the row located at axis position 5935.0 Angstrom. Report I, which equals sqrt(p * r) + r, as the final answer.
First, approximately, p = 145.4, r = 142.4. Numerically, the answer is 286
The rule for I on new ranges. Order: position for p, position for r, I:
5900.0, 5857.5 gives 277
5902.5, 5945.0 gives 291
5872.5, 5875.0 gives 405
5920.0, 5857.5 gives 279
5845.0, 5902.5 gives 292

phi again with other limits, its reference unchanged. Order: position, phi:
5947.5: -1.1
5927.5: 0.8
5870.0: -1.8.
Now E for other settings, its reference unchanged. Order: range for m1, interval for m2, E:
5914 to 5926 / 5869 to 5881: 16.0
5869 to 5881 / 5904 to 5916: 1.7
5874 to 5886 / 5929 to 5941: -3.5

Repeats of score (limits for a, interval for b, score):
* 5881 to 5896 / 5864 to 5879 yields 266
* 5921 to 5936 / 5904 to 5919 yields 162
